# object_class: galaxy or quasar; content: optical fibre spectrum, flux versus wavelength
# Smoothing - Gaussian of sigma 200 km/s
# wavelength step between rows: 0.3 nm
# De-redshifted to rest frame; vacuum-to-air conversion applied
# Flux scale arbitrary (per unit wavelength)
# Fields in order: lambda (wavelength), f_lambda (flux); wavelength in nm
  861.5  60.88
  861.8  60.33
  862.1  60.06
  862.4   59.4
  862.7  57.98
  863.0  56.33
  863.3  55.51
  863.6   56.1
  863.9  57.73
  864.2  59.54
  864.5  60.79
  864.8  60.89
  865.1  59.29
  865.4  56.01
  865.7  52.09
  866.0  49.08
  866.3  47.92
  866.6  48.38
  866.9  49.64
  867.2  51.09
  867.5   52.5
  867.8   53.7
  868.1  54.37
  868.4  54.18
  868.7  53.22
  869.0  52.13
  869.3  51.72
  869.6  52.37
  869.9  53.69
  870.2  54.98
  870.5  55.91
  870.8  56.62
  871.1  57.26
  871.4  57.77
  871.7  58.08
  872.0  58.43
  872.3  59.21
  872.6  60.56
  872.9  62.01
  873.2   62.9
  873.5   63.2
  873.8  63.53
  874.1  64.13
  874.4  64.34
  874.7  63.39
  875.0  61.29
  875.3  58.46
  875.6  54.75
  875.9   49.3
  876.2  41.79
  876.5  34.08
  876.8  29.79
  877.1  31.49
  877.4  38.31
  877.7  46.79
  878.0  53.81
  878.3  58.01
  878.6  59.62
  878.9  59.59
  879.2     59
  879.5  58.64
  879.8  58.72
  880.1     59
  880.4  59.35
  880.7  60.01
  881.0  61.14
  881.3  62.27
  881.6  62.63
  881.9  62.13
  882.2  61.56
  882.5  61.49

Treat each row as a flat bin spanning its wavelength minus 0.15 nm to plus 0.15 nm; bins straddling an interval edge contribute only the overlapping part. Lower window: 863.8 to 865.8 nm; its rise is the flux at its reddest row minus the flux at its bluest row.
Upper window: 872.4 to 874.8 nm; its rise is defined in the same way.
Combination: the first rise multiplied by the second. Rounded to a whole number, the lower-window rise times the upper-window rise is -16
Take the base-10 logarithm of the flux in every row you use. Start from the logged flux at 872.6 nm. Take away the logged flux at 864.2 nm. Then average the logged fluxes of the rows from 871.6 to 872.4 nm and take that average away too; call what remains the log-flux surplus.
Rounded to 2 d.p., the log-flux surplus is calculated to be -1.76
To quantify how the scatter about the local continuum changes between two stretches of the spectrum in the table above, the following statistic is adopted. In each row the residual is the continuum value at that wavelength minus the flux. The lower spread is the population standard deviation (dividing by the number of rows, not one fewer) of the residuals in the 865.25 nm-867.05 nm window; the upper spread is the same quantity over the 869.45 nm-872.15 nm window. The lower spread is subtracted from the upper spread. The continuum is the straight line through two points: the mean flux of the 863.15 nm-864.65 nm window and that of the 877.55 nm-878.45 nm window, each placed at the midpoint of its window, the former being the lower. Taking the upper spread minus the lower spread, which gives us -0.4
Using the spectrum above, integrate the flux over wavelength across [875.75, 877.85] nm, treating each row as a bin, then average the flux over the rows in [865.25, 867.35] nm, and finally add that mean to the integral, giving 132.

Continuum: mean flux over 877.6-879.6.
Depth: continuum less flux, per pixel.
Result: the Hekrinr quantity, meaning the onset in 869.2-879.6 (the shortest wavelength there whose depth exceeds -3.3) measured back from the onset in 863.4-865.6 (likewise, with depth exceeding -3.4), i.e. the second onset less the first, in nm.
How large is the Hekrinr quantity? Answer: -5.70 nm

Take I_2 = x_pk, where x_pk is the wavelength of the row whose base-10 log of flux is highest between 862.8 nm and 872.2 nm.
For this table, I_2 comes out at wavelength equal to 864.8 nm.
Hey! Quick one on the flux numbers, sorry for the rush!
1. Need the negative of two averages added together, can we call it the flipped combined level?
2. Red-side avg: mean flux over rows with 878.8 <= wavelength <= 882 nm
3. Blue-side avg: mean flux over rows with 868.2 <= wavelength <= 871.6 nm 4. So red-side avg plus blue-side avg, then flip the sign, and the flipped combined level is -115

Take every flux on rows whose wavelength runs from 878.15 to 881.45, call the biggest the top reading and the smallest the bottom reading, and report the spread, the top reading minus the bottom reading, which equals 4.3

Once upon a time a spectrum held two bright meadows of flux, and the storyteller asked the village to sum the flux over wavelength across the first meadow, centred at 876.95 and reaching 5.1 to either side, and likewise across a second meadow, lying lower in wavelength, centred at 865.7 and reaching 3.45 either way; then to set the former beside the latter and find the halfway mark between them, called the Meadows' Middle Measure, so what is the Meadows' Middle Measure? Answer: 474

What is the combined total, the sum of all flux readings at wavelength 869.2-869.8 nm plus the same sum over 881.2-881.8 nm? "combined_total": 229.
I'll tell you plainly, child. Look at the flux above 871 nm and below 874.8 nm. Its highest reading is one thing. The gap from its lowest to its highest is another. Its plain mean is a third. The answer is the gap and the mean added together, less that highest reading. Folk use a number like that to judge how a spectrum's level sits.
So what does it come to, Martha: 4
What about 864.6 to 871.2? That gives 6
